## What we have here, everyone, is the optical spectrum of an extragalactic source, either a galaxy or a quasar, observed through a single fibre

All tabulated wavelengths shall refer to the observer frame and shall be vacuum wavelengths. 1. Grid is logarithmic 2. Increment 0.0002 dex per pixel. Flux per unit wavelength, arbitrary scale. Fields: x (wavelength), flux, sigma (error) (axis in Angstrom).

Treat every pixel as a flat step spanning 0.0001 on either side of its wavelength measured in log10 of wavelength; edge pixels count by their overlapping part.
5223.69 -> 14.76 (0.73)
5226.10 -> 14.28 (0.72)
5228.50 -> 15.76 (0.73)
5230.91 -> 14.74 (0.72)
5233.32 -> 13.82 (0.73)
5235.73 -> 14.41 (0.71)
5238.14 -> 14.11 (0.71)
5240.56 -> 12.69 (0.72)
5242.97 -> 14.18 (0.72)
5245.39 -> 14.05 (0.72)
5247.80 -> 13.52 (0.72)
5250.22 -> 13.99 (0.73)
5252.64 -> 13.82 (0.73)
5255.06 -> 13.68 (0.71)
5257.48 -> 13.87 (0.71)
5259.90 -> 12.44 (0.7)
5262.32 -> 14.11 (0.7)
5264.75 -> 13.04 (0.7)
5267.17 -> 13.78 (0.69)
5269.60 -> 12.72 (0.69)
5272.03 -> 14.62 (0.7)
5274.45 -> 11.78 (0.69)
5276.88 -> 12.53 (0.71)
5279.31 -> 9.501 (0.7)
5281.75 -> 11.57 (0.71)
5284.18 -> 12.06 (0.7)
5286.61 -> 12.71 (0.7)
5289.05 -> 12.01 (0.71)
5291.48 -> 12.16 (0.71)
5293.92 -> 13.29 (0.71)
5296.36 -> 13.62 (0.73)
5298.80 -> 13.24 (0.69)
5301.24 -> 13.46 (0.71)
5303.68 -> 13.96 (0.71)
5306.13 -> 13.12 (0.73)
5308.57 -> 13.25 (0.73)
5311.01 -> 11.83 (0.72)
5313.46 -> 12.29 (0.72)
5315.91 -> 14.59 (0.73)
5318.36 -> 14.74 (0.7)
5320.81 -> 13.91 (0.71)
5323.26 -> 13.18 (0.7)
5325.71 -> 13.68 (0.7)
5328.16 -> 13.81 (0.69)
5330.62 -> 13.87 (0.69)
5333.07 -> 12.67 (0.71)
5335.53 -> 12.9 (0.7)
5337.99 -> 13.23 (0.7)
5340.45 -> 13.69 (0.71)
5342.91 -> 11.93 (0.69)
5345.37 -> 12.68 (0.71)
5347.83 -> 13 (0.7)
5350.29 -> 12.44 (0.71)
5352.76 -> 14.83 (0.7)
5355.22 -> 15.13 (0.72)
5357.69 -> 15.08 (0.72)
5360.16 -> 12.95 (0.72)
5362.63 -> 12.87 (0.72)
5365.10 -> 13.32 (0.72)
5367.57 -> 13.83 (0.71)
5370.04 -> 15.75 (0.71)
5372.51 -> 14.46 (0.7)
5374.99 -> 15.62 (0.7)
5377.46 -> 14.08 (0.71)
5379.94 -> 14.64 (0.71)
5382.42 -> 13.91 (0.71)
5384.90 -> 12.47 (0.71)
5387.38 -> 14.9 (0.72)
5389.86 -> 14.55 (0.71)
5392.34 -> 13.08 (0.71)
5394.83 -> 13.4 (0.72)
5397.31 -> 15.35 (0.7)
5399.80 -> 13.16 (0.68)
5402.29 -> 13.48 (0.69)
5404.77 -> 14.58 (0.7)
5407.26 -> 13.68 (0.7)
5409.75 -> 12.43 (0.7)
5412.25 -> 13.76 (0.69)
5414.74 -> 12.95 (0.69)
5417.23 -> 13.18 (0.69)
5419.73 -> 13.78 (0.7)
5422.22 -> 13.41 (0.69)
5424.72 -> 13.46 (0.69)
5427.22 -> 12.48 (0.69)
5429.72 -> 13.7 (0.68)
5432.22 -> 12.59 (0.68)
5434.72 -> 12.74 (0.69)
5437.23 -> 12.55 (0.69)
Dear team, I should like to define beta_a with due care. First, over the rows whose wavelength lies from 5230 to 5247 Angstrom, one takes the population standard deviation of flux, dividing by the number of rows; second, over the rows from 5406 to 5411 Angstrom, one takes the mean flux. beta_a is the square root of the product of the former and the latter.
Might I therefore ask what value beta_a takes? 2.80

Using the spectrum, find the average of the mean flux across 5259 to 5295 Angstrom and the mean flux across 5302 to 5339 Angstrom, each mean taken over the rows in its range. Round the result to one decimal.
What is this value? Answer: 13.0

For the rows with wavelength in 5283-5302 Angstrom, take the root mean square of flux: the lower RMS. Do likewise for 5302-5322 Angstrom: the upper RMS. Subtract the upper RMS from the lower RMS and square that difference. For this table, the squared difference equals 0.44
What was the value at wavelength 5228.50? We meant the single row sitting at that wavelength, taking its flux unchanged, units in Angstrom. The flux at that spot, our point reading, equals 15.76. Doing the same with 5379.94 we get 14.64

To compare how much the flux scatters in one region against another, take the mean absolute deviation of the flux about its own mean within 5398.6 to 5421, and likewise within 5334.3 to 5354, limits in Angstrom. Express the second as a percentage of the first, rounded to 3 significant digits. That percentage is 136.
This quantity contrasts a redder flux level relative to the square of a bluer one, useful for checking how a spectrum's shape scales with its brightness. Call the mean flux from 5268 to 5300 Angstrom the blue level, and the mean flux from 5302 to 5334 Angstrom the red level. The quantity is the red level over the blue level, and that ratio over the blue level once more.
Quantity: 0.087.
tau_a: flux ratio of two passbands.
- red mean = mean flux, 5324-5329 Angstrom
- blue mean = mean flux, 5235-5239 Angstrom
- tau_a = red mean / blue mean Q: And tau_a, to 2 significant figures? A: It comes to 0.96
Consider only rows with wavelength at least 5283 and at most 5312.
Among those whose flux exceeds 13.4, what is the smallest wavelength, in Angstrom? 5296.36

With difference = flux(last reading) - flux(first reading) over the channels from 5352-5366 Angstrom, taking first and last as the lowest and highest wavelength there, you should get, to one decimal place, -1.5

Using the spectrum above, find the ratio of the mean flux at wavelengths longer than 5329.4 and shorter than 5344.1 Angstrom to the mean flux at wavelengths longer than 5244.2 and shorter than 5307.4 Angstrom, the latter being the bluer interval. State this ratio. 1.00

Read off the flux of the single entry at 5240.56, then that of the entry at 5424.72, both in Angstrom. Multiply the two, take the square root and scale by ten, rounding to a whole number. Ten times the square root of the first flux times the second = 131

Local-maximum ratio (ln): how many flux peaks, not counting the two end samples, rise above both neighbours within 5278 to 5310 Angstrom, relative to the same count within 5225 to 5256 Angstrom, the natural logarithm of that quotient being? -0.29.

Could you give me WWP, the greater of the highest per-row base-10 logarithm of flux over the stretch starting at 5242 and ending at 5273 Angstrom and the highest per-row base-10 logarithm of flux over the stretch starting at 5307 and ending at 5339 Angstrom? 1.17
